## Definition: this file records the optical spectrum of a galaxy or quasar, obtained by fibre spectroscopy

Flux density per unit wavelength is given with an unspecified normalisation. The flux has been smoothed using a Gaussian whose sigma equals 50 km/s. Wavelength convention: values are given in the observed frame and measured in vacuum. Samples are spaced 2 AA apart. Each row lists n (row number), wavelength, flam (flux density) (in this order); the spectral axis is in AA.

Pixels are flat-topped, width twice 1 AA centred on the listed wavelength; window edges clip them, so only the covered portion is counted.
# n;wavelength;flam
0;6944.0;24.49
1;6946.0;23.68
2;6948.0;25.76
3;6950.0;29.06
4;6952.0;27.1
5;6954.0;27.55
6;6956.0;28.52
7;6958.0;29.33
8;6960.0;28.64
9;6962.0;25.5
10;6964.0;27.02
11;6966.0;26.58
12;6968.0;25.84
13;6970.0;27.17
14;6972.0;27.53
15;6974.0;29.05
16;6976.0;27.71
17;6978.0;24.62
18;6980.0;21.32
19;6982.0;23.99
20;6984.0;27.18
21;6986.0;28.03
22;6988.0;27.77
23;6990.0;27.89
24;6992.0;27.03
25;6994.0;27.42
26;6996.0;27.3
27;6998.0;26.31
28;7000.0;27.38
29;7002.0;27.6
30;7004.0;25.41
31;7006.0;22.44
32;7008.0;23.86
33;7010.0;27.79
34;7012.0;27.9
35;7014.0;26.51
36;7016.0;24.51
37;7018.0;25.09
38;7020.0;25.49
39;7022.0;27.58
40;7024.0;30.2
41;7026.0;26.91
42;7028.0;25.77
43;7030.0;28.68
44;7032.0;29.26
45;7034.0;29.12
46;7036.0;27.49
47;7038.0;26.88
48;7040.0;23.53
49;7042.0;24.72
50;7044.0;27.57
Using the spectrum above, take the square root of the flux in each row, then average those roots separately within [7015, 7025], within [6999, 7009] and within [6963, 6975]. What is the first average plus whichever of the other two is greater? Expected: 10.37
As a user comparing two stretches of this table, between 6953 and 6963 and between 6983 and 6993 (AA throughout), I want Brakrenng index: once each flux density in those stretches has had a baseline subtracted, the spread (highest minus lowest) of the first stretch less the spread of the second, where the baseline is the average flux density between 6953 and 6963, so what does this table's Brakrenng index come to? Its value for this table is 2.8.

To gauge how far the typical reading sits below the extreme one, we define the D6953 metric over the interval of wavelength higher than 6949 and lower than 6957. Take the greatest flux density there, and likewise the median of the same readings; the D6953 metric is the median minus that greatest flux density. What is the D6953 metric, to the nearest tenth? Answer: -1.0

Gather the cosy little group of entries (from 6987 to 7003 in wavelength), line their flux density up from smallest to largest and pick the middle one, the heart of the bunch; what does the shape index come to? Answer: 27.4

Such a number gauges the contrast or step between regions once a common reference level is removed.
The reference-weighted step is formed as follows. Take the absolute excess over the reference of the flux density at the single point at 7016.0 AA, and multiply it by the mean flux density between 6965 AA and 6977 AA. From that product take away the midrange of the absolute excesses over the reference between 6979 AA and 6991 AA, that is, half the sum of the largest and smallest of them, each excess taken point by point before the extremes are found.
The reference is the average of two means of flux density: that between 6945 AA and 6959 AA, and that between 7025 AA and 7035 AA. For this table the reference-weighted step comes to 82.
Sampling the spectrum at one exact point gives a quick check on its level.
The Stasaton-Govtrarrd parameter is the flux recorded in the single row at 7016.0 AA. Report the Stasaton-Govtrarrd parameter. 24.51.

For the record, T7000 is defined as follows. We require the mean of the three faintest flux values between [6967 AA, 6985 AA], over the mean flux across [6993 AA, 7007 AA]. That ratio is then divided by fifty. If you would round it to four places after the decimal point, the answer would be 0.0177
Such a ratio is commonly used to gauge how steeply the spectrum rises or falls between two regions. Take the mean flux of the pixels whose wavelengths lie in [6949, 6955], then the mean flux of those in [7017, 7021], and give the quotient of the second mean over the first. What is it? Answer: 0.91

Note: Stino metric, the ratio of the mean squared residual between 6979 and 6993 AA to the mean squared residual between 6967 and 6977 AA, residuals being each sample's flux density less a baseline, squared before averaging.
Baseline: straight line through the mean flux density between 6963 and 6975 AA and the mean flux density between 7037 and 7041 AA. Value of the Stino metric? 4.8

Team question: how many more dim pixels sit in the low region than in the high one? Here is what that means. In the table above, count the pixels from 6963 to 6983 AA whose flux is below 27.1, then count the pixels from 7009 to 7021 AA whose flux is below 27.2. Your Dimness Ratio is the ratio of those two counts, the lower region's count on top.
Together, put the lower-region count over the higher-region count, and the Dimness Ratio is 1.5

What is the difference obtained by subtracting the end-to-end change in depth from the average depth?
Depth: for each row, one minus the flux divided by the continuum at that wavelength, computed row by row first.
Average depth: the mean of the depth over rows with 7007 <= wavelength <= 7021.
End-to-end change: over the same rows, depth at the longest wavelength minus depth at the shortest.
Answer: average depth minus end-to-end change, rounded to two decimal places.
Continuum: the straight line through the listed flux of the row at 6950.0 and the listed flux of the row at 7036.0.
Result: 0.14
